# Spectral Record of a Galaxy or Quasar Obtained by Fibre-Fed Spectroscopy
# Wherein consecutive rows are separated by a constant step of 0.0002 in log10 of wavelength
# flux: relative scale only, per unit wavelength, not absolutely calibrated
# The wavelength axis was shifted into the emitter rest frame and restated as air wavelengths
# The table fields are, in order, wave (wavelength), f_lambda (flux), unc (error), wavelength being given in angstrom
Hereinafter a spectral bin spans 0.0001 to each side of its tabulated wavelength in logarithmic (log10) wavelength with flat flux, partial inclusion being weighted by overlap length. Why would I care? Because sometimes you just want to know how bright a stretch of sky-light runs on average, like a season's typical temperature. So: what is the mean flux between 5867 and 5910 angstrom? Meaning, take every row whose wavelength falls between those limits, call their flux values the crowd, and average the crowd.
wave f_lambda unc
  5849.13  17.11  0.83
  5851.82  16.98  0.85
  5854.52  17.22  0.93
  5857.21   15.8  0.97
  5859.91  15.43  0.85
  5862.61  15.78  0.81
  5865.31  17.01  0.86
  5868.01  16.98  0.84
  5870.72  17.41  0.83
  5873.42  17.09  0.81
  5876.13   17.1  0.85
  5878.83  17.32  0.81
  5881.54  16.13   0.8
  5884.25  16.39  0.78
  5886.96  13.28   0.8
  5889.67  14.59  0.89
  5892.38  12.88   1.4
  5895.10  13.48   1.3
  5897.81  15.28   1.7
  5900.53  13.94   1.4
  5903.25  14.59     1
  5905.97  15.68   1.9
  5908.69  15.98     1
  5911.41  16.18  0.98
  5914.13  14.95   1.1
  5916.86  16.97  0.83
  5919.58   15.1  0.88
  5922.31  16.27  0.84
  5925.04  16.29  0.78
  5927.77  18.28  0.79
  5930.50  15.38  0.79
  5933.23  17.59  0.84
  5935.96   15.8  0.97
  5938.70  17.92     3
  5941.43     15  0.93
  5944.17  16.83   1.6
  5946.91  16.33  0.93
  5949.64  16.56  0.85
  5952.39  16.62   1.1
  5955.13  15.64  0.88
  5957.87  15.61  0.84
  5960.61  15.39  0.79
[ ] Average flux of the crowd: 15.5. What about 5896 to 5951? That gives 16.0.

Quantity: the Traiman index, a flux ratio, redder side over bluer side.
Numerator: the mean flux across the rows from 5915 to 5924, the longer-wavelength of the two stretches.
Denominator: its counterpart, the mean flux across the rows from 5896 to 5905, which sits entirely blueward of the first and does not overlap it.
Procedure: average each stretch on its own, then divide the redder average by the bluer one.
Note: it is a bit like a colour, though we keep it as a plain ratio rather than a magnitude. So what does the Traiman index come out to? 1.10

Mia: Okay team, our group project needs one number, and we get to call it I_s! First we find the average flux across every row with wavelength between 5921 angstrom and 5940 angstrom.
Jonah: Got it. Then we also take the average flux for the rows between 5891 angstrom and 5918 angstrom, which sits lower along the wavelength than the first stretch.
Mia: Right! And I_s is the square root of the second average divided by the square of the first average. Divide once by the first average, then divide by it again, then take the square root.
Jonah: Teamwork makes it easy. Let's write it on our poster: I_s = 0.231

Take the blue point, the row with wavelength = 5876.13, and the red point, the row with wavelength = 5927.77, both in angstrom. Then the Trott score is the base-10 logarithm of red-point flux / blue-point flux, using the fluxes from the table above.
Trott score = 0.03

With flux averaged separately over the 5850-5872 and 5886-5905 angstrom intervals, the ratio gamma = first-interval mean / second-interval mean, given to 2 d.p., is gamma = 1.18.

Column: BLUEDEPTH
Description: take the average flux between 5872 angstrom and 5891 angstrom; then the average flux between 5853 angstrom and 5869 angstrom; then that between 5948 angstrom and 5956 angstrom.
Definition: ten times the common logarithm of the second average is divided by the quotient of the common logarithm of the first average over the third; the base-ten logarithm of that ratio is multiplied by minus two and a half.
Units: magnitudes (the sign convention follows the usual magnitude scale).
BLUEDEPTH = -5.54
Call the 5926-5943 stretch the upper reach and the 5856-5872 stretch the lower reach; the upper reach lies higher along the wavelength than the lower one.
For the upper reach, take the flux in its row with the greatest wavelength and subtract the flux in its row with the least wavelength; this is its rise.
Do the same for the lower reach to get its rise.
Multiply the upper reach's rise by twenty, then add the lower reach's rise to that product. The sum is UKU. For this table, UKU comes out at -64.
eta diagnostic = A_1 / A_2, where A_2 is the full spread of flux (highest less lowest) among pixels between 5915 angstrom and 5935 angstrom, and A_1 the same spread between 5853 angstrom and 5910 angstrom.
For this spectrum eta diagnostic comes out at 1.4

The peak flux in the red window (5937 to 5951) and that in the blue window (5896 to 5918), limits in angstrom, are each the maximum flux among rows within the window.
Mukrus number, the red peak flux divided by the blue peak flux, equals 1.06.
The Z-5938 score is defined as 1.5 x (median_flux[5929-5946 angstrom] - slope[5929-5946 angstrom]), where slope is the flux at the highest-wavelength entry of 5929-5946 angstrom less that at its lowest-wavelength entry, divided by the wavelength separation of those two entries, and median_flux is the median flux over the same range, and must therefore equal 24.3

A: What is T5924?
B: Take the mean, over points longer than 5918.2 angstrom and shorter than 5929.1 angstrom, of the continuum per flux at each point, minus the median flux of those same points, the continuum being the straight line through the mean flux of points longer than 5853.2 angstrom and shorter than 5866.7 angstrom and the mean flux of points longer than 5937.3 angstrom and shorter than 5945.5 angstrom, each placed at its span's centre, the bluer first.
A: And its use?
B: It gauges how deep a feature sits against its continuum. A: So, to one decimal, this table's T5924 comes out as -15.3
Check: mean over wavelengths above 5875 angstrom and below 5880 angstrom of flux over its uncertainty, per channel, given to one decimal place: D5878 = 20.8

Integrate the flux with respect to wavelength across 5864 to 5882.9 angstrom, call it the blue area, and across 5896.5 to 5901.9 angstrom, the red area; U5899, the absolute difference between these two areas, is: 243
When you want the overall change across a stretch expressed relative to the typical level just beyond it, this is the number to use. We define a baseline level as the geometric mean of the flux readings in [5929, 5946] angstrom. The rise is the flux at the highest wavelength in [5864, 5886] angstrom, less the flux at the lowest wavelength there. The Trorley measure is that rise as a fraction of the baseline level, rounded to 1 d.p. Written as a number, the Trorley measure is 0.0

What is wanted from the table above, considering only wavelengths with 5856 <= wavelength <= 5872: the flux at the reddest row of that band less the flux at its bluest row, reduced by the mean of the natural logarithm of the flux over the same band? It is -1.2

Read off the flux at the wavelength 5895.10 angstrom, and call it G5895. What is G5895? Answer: 13.48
